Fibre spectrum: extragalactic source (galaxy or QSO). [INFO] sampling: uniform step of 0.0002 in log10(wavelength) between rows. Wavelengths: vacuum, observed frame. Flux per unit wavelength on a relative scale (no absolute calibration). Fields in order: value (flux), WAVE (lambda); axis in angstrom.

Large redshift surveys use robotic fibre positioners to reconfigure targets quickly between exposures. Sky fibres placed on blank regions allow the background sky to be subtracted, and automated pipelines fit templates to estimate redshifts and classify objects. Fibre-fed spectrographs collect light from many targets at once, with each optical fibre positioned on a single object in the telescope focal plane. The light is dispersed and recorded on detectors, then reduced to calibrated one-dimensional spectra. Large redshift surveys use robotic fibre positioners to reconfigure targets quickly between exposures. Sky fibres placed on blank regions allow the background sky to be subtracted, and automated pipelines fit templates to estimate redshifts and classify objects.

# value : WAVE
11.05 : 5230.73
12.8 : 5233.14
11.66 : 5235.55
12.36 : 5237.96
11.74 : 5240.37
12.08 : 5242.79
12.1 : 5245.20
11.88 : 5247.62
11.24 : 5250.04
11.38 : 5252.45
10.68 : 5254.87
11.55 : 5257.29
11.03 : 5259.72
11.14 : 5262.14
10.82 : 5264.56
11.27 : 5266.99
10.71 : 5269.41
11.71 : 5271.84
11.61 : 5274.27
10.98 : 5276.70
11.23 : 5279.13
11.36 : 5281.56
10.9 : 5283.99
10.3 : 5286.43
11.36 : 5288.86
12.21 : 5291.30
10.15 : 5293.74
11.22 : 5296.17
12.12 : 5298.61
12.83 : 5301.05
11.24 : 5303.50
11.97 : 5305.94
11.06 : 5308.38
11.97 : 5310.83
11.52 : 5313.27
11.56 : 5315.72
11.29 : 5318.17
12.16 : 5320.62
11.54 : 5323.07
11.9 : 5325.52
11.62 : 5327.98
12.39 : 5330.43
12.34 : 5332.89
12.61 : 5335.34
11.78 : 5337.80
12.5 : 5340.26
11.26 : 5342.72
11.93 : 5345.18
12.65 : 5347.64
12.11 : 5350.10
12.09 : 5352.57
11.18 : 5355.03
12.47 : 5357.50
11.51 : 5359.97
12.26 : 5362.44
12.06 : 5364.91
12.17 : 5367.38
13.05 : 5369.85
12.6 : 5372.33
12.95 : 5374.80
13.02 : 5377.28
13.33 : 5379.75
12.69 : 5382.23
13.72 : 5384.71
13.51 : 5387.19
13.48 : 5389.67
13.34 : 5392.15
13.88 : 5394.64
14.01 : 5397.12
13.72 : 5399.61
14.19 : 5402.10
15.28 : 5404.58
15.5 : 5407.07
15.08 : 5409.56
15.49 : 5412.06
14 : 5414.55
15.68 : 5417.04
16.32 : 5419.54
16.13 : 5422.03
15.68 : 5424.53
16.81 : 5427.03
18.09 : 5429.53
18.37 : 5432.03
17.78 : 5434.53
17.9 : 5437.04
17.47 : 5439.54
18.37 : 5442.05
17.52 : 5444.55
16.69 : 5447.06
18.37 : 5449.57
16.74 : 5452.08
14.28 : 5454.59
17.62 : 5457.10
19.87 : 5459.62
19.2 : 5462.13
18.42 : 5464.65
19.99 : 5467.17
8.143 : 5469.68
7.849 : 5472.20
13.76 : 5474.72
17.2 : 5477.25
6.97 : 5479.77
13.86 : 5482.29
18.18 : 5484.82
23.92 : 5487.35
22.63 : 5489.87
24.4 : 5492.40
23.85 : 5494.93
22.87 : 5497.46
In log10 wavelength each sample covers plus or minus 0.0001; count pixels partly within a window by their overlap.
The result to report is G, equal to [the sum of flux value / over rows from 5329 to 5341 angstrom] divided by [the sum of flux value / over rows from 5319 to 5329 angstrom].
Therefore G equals 1.3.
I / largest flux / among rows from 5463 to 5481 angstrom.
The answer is 19.99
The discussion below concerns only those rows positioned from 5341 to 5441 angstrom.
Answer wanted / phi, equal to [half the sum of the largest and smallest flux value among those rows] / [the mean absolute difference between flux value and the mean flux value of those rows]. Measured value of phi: 9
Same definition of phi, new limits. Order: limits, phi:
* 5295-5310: 21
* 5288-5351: 24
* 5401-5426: 27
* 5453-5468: 11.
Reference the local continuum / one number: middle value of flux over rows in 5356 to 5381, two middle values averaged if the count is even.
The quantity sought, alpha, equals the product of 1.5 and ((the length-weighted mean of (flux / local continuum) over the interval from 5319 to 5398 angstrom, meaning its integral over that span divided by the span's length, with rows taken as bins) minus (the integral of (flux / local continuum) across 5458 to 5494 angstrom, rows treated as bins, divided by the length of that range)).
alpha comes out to -0.52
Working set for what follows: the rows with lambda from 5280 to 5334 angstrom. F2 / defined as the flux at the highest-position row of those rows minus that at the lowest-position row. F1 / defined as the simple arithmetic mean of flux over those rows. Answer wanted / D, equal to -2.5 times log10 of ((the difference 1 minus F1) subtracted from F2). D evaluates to -2.66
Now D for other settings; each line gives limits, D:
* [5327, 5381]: -2.78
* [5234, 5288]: -2.38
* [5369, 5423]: -3.02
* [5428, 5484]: -2.59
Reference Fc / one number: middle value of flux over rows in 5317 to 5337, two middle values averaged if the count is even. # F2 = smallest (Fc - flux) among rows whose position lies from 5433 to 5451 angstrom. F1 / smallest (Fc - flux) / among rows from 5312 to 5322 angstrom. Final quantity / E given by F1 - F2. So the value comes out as 6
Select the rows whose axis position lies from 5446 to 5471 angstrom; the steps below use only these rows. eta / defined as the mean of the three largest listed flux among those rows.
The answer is 19.7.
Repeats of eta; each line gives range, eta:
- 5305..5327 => 12.0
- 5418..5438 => 18.1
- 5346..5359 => 12.4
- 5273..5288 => 11.4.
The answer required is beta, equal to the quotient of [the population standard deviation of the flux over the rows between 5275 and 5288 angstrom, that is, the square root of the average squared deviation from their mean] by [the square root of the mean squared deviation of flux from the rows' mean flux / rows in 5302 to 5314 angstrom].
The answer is 1.0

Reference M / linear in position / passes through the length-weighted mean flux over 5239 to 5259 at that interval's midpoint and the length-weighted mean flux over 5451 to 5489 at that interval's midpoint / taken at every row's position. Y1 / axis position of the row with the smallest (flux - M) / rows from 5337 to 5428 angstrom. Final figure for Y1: 5355.03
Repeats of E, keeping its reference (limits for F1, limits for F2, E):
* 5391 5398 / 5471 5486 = 4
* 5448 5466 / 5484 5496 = 5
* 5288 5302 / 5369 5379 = 0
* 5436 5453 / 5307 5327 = -6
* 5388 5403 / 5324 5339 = -2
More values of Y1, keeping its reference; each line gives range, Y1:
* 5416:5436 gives 5424.53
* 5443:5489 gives 5479.77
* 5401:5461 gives 5454.59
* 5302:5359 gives 5355.03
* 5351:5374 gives 5355.03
